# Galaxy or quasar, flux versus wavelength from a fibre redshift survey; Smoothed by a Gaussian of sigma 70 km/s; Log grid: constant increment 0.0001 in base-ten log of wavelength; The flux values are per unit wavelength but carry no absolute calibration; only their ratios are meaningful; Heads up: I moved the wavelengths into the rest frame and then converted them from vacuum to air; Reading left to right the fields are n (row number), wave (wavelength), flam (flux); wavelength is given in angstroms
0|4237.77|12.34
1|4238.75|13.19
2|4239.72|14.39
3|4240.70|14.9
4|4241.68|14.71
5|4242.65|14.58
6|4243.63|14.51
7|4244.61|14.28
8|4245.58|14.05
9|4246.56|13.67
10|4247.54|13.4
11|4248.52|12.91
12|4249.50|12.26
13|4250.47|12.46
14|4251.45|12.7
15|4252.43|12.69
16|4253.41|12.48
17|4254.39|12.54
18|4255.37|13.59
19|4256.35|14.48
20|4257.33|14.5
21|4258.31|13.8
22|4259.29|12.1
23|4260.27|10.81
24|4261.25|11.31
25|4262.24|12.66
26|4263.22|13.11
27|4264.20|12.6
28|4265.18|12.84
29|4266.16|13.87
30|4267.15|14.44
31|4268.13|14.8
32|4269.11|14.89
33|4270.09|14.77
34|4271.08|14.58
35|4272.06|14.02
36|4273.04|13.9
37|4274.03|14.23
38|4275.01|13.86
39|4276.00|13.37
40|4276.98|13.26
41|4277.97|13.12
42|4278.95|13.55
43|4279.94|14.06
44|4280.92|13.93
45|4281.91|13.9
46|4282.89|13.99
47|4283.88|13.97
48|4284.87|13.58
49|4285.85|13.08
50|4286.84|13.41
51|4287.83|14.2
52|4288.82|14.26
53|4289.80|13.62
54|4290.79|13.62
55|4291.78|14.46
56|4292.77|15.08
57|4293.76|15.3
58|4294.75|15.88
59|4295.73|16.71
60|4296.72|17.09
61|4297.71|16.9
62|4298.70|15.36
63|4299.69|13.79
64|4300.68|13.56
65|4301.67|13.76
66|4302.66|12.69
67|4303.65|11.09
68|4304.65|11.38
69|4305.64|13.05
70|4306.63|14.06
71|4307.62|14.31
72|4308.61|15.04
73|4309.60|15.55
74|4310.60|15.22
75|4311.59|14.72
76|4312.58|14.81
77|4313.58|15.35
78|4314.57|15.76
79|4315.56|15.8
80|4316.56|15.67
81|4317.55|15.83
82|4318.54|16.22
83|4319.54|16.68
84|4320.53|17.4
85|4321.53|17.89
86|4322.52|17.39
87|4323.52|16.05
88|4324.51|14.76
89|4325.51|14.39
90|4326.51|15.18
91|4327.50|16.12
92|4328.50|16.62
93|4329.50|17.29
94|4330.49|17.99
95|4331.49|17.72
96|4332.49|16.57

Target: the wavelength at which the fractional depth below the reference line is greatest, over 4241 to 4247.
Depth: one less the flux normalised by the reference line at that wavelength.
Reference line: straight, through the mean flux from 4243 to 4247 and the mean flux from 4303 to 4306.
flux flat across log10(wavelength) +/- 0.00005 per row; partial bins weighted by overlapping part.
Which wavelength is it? 4246.56 angstroms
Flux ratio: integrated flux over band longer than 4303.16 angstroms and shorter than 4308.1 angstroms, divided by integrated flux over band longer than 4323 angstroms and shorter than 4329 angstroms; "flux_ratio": 0.68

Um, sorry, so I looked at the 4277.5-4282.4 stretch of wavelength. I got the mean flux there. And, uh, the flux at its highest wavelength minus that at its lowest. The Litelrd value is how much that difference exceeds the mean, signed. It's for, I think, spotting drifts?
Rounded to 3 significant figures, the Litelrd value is -12.9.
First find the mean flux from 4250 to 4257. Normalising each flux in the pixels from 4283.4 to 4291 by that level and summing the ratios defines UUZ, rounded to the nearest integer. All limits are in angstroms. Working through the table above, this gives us 8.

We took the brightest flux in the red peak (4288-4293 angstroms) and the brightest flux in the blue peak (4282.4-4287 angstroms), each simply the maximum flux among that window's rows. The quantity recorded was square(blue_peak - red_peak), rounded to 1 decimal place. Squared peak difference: 1.2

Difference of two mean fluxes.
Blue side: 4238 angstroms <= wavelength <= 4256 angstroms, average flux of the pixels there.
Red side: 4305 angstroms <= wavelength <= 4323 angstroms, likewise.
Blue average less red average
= -2.1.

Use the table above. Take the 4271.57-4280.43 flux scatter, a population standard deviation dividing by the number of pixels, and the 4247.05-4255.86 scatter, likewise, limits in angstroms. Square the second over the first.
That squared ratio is 1.3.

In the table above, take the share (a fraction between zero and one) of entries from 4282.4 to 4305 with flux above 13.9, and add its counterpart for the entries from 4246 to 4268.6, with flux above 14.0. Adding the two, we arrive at 0.70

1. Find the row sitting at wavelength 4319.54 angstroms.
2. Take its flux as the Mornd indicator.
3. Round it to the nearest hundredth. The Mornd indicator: 16.68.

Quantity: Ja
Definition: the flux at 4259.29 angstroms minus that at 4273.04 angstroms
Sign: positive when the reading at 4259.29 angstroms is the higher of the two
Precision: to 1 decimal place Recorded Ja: -1.8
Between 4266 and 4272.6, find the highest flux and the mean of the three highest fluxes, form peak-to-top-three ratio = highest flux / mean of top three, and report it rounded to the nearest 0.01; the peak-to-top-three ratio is 1.00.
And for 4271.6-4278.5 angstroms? 1.01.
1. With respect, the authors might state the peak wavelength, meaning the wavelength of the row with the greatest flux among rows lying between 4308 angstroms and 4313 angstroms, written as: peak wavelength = 4309.60 angstroms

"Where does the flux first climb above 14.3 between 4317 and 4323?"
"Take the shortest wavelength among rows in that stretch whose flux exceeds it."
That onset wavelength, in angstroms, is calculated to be 4317.55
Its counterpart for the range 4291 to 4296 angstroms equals 4291.78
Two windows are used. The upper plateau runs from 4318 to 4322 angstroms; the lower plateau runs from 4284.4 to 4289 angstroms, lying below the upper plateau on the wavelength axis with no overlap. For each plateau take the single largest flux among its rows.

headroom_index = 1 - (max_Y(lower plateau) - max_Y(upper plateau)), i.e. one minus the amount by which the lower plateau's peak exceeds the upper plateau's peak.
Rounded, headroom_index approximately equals 4.6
